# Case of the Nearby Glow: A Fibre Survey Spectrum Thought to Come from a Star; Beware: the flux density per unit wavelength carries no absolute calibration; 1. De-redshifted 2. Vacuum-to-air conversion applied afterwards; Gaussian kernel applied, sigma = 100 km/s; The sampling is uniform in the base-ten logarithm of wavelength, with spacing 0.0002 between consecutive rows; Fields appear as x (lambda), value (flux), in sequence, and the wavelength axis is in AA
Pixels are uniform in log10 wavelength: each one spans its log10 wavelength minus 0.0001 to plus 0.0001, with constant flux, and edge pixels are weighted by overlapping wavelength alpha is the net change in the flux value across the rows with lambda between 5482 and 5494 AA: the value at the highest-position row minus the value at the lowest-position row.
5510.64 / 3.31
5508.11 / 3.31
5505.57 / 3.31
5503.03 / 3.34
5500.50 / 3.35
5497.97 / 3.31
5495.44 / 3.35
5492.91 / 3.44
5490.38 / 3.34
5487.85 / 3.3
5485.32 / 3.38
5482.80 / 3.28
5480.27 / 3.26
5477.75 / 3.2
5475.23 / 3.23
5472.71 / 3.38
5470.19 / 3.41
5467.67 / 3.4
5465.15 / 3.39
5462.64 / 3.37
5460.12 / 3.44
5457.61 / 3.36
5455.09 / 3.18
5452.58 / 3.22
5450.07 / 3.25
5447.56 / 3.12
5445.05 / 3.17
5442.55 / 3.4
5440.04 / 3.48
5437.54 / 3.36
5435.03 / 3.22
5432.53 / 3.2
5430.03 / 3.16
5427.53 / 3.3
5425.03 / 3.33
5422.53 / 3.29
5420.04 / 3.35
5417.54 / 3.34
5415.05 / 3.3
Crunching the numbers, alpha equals 0.16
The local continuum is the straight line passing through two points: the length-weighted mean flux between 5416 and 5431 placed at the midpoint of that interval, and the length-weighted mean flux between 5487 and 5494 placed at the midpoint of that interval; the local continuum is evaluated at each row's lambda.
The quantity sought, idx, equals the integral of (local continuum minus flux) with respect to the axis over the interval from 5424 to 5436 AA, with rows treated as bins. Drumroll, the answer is 0.8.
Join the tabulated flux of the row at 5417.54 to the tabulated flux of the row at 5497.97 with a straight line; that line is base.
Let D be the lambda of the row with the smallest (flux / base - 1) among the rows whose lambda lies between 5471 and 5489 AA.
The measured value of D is 5477.75 AA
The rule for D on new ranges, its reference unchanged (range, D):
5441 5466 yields 5447.56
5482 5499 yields 5482.80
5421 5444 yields 5430.03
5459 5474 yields 5462.64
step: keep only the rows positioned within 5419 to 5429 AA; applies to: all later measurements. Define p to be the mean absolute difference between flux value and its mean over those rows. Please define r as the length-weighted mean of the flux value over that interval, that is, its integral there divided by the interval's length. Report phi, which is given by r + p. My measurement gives 3.34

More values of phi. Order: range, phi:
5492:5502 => 3.40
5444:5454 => 3.24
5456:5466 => 3.41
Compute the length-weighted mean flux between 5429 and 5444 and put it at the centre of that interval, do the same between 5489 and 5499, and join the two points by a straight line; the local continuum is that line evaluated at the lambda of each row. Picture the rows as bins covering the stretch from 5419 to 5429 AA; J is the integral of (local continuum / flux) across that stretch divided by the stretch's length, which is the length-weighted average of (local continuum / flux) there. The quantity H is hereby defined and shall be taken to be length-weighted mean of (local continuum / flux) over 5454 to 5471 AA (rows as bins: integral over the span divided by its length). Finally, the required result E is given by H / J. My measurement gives 1.00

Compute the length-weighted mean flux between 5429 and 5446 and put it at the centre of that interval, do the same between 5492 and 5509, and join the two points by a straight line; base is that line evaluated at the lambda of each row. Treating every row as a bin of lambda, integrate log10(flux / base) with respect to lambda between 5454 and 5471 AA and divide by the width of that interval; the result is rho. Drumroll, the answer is 0.007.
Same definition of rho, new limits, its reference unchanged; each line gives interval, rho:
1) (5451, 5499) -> 0.001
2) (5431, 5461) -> -0.002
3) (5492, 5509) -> 0.000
